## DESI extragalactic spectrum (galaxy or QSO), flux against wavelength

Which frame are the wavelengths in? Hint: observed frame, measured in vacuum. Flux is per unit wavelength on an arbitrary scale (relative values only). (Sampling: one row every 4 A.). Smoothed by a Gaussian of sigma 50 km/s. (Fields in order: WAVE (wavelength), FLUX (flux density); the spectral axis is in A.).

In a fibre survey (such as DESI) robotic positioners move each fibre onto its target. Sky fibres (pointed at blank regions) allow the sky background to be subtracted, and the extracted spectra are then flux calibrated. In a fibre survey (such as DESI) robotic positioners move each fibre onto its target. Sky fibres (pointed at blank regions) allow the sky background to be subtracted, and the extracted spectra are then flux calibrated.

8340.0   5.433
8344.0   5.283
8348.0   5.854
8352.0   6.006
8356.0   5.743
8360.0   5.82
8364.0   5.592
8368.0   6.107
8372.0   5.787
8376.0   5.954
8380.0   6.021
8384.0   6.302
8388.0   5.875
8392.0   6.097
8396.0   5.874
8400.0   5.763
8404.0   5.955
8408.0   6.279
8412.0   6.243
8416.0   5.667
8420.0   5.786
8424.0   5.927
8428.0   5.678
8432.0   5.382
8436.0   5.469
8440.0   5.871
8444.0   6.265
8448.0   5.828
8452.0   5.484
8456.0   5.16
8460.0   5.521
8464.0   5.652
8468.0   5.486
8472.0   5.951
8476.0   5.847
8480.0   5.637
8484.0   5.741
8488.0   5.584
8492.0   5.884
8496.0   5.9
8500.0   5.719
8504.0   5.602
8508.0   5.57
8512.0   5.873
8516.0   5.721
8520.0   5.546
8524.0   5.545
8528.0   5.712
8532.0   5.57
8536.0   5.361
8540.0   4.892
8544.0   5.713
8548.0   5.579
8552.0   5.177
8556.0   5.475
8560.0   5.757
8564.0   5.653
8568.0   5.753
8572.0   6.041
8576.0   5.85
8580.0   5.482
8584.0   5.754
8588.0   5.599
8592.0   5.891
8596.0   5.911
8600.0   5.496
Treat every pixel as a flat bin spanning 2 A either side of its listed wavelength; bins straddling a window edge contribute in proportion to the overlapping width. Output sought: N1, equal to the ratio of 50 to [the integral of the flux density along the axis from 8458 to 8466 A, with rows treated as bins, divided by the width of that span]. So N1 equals 9.0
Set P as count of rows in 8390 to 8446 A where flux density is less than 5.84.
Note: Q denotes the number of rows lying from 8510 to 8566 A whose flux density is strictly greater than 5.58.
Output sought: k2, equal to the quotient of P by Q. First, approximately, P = 6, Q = 6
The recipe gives 1.00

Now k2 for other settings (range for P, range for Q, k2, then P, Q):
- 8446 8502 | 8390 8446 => 0.83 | 10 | 12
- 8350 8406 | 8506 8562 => 1.00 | 5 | 5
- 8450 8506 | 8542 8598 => 1.00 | 10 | 10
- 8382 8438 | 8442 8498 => 0.60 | 6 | 10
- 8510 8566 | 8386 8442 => 1.08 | 13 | 12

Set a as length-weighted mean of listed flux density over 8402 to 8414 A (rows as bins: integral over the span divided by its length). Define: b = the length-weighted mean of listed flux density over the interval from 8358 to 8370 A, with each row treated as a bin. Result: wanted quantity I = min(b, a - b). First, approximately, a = 6.16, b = 5.84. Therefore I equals 0.32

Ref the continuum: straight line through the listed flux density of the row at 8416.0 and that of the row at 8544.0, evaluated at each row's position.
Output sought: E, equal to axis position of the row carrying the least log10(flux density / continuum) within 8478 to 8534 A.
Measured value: 8524.0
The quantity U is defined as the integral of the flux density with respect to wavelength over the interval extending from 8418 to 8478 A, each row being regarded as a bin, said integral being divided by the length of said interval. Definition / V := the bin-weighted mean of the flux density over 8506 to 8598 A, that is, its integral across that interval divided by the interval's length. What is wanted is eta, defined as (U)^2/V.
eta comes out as 5.75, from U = 5.69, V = 5.6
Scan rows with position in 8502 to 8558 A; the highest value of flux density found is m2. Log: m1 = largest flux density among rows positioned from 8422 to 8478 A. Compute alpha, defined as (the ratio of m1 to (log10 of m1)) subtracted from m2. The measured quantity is -2.0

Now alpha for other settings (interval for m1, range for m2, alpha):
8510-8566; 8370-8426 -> -1.3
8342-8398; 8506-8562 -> -2.0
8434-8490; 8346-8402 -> -1.6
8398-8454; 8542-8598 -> -1.8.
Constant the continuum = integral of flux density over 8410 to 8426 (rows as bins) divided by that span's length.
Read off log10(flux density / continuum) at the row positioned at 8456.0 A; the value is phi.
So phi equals -0.059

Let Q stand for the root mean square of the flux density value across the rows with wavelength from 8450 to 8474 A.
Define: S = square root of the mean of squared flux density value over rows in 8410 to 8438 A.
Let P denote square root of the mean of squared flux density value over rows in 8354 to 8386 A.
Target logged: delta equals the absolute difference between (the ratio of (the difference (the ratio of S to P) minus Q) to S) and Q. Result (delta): 6.3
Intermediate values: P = 5.92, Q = 5.55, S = 5.74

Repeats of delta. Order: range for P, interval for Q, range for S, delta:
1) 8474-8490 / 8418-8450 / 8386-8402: 6.6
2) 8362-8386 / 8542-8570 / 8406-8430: 6.4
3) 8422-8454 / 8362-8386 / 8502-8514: 6.8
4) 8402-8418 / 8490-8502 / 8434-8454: 6.7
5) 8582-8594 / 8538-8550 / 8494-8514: 6.2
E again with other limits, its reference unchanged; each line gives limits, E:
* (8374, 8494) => 8456.0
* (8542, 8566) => 8552.0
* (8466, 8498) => 8468.0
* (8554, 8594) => 8580.0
